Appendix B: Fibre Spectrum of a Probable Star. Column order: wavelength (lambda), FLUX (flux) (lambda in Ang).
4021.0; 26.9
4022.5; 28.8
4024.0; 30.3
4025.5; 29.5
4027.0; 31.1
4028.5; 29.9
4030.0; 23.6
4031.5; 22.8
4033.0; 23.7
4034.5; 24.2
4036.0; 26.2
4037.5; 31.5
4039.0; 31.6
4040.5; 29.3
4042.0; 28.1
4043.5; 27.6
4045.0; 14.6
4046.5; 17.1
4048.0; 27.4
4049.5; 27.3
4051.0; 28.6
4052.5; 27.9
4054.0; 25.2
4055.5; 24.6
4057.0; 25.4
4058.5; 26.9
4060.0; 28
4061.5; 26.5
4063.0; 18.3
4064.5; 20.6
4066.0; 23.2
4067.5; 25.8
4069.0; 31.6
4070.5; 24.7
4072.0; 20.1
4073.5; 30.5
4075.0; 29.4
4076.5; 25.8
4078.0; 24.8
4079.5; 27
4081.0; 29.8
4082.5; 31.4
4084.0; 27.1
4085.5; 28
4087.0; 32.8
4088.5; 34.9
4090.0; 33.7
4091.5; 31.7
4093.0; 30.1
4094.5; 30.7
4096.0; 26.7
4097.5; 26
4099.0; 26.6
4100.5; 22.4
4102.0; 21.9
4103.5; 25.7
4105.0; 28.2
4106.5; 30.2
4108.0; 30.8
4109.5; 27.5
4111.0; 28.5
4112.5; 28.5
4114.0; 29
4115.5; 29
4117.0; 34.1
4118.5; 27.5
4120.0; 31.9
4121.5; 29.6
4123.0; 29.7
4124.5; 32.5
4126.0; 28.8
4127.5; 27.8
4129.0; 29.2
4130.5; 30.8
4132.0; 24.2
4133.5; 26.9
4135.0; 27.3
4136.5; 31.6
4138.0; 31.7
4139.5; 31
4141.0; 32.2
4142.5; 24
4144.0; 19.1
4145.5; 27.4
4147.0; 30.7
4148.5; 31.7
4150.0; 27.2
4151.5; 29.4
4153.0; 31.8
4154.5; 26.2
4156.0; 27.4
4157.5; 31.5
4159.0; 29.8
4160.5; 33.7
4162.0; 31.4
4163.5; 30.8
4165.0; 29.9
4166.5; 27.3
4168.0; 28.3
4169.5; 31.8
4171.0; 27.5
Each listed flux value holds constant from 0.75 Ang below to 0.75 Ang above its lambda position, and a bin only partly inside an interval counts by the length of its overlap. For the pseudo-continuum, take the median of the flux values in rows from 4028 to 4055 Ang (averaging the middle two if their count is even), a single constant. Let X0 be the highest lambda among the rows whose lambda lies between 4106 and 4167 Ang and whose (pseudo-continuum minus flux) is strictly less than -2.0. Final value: 4165.0 Ang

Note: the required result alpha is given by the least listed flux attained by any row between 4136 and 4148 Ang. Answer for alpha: 19.1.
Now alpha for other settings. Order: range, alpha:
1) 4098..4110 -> 21.9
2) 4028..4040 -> 22.8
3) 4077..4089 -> 24.8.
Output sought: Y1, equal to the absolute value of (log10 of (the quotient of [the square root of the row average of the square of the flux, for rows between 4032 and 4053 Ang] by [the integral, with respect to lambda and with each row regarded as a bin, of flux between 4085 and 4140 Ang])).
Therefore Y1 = 1.8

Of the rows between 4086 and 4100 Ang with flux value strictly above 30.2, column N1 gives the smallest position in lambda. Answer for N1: 4087.0 Ang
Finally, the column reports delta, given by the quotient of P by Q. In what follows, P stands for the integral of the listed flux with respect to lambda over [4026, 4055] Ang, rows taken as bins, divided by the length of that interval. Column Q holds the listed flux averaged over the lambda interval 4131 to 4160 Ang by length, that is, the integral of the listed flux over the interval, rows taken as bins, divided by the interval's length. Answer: 0.92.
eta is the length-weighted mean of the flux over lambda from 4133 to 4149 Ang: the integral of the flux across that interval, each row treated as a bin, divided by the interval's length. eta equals 28.5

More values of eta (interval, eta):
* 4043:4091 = 26.5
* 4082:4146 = 28.8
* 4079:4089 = 30.1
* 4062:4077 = 25.0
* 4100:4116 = 27.5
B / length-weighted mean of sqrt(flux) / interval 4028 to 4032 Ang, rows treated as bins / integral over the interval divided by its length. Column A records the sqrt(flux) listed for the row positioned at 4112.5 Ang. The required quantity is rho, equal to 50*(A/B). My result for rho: 53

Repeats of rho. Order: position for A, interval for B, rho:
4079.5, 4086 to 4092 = 45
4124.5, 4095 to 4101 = 56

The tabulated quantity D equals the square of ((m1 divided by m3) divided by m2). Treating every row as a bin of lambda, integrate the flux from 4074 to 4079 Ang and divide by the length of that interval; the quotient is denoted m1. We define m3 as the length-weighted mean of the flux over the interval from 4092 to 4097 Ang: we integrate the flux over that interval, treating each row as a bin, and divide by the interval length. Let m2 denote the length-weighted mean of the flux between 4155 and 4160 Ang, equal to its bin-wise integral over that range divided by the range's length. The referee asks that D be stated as 0.0010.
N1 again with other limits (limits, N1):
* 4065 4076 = 4069.0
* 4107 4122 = 4108.0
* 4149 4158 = 4153.0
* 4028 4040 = 4037.5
